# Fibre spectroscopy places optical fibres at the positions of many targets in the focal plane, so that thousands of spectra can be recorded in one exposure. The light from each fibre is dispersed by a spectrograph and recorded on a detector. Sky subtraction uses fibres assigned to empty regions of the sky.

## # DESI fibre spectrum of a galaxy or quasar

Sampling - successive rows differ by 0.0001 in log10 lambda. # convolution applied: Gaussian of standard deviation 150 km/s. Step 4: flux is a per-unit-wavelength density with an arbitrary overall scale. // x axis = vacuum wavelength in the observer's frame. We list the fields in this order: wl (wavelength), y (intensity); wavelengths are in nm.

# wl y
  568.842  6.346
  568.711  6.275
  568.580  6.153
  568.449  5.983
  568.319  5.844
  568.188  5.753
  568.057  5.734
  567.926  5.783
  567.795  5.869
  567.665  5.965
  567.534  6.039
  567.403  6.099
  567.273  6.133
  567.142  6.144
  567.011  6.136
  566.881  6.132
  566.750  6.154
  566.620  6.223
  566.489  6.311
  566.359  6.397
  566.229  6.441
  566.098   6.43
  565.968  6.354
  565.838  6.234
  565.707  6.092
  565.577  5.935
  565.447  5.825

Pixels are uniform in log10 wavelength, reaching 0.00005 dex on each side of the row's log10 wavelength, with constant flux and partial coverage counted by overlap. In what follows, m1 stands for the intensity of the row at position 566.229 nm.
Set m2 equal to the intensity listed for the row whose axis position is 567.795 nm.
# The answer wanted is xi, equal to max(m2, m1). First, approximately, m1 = 6.441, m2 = 5.869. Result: 6.44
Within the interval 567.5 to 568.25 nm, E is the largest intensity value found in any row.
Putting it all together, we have 6.039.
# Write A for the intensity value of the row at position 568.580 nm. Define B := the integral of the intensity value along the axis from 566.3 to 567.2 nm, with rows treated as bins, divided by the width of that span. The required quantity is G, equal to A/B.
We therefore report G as 0.990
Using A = 6.153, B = 6.21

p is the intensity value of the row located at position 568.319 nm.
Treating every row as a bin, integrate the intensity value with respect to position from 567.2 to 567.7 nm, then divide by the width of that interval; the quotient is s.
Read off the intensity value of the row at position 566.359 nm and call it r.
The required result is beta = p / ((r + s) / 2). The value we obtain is 0.94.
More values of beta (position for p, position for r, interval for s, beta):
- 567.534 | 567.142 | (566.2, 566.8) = 0.97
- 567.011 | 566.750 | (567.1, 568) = 1.01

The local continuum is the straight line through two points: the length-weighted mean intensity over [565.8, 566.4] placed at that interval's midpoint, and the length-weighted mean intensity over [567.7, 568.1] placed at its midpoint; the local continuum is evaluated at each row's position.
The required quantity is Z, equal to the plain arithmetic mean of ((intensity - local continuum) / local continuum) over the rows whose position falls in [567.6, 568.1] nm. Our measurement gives 0.002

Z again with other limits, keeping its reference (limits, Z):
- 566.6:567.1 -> 0.001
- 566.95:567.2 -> 0.011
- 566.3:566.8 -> 0.005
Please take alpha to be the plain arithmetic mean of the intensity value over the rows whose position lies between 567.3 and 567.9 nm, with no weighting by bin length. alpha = 5.99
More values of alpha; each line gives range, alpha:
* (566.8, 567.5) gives 6.13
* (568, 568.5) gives 5.83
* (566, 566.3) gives 6.44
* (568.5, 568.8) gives 6.21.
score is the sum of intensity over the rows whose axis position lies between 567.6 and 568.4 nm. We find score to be 34.9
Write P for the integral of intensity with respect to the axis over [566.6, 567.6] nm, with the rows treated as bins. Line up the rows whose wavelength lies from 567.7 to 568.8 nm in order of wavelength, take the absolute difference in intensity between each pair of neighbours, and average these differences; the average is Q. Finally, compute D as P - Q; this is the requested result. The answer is 6.03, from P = 6.13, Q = 0.097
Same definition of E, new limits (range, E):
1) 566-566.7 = 6.441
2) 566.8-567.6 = 6.144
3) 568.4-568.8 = 6.275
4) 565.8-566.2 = 6.43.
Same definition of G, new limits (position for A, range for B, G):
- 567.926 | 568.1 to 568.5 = 0.987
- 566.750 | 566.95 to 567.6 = 1.008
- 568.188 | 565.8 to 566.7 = 0.906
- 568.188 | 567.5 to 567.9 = 0.969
